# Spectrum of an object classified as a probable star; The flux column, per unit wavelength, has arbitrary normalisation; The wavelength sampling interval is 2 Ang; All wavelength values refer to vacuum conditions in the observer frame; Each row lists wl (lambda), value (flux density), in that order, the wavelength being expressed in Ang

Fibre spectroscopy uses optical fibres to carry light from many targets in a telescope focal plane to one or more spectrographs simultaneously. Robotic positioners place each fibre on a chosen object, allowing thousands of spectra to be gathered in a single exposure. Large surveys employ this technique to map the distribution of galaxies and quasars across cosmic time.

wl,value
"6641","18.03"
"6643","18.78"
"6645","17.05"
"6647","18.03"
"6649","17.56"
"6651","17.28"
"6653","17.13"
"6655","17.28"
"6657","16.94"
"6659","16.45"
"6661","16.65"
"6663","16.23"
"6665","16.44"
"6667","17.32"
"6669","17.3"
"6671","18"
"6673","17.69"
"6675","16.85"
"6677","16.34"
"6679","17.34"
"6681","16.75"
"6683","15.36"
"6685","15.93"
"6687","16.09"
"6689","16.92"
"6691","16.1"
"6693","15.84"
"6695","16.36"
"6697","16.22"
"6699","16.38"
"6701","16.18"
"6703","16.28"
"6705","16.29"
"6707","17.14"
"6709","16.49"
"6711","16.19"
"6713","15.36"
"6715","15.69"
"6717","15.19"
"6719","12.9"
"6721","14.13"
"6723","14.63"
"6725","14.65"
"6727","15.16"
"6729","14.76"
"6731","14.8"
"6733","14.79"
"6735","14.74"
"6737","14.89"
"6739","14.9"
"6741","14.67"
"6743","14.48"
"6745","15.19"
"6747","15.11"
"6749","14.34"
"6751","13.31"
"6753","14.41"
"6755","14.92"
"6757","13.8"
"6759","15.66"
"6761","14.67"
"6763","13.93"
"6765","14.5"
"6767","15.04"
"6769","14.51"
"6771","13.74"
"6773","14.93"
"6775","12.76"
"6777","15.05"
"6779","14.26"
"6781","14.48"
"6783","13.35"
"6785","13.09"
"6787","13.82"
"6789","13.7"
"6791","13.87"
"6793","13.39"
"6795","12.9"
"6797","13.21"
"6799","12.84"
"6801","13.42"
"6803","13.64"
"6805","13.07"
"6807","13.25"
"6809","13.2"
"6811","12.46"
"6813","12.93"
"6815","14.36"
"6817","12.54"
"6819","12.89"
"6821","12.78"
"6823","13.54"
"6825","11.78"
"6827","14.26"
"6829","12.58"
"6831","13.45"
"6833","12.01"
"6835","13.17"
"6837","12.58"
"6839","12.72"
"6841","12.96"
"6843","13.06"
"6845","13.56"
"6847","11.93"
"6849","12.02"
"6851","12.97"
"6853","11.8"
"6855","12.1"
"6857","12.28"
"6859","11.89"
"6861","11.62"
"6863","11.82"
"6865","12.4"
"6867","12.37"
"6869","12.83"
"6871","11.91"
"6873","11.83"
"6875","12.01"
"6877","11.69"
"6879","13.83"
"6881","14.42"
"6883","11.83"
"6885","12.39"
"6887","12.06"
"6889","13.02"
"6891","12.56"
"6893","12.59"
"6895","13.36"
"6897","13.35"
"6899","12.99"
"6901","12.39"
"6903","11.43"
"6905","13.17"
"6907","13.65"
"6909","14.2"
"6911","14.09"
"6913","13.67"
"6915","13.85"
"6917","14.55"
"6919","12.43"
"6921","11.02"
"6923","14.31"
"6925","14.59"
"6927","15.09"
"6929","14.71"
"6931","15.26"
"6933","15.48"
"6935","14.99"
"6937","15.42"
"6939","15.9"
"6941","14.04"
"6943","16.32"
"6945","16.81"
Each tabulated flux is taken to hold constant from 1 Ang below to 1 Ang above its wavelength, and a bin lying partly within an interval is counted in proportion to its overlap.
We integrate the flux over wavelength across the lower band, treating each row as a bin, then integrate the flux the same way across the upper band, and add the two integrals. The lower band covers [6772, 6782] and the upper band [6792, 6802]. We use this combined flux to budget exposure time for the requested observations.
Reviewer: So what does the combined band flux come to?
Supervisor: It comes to 274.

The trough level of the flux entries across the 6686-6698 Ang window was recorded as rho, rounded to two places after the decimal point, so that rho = 15.84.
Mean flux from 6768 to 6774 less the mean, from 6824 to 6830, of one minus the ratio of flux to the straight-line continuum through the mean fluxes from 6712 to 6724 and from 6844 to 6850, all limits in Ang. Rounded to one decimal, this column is 14.4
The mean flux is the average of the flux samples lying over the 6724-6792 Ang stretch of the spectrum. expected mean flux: 14.4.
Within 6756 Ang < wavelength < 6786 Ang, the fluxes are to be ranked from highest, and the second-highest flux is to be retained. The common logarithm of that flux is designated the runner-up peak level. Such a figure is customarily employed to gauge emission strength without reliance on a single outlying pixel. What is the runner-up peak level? 1.18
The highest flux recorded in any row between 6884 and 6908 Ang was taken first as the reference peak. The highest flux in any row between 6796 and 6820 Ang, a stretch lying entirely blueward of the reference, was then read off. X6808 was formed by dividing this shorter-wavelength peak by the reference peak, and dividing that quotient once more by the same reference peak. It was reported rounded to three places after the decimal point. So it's 0.077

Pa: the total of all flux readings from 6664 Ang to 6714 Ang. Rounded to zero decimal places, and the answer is 413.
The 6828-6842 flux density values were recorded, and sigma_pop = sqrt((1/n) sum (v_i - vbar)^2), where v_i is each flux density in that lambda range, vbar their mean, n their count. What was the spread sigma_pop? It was 0.43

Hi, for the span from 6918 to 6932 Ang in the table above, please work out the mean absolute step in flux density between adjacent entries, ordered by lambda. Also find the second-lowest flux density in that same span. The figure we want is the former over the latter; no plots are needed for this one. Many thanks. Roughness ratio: 0.09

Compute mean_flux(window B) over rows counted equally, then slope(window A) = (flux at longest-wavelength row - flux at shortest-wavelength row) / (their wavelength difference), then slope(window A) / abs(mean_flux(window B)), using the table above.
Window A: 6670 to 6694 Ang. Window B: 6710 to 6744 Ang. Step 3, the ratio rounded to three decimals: -0.007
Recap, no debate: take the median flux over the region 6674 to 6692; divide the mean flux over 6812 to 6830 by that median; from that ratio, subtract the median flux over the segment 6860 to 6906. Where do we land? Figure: -11.6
